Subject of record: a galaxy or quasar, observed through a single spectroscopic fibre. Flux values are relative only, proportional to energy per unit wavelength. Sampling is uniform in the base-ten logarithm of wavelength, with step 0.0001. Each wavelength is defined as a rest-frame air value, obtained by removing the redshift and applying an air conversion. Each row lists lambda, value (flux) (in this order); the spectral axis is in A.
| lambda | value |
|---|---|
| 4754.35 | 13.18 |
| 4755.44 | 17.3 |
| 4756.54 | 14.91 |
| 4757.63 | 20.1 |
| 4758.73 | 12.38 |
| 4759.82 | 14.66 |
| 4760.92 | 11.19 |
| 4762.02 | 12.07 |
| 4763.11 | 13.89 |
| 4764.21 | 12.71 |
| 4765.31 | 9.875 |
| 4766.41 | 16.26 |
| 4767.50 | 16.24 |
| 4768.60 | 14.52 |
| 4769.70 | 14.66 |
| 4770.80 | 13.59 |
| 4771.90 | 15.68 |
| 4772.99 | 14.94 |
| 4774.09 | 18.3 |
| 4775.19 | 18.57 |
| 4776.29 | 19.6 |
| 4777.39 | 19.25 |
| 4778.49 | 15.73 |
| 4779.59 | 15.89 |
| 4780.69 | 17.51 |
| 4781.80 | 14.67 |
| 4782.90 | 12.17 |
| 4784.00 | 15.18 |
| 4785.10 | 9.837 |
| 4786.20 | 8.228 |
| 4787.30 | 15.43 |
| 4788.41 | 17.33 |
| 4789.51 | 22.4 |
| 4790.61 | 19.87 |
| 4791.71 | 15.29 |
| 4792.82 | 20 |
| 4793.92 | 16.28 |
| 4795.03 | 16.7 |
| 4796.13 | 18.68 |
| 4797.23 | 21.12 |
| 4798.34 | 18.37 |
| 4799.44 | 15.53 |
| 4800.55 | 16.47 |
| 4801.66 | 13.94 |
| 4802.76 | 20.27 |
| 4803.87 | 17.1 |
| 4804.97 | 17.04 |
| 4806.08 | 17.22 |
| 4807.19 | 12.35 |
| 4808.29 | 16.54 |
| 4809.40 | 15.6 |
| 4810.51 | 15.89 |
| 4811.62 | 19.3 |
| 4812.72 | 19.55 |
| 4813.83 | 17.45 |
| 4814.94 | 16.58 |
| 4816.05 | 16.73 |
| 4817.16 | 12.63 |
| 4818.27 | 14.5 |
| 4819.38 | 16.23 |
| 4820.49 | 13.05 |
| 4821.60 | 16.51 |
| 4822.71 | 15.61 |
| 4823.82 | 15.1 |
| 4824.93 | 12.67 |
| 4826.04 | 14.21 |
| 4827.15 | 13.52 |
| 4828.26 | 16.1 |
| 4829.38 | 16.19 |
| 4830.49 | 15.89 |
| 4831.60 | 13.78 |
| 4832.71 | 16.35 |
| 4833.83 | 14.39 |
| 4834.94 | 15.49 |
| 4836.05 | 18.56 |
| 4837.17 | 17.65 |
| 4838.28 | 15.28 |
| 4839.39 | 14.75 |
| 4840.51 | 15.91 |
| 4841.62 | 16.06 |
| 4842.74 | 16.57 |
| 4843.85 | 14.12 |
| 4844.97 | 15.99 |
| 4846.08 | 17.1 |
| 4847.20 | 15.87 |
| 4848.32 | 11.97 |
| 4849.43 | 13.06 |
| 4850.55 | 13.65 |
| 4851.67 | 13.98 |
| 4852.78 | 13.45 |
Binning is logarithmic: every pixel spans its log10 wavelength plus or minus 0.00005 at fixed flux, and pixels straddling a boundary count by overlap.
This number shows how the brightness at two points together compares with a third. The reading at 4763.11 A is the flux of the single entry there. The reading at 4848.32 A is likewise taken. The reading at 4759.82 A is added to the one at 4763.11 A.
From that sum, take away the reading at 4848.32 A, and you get 16.6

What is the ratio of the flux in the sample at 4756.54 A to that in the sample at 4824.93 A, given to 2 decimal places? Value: 1.18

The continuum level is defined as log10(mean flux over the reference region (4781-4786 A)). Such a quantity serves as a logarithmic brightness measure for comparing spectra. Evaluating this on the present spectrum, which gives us 1.11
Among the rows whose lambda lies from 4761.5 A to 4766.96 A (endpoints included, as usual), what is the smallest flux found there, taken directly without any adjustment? 9.875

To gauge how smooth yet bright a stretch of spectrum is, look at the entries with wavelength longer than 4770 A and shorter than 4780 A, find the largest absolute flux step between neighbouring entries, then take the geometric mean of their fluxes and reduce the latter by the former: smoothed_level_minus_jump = 13.2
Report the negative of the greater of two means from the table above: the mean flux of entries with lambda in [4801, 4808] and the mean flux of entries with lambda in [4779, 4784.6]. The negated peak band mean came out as -16.3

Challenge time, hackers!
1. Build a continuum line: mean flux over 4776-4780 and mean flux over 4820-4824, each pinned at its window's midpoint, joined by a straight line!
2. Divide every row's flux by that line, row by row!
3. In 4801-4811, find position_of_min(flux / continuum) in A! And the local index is 4807.19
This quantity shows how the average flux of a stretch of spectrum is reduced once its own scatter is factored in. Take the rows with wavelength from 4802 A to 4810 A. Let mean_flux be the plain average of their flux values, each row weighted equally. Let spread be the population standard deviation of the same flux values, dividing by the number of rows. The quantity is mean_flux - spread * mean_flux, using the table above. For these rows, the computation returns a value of -20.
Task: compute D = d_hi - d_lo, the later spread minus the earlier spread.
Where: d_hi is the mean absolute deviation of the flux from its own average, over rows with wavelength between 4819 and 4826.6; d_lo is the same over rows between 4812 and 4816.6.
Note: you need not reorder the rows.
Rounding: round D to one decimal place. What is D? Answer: 0.3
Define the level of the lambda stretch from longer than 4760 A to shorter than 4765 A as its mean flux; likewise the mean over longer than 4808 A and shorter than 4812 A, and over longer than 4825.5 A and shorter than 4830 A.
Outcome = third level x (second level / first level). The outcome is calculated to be 20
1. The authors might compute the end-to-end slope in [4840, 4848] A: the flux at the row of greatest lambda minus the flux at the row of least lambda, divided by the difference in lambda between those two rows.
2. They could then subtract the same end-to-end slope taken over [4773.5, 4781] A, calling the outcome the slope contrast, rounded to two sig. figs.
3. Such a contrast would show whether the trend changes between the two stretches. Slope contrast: 0.11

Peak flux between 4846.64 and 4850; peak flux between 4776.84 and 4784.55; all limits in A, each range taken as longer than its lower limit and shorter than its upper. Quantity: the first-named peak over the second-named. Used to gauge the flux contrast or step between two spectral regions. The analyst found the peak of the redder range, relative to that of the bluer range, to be 0.82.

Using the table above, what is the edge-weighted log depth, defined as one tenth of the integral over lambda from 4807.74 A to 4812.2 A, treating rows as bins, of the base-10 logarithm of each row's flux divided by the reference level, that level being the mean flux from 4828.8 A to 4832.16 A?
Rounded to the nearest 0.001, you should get 0.018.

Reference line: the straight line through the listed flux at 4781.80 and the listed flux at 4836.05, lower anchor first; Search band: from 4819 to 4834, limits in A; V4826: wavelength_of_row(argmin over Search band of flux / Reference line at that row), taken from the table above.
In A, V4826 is 4824.93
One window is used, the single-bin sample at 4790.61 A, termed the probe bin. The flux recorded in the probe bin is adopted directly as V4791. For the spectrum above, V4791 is 19.87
